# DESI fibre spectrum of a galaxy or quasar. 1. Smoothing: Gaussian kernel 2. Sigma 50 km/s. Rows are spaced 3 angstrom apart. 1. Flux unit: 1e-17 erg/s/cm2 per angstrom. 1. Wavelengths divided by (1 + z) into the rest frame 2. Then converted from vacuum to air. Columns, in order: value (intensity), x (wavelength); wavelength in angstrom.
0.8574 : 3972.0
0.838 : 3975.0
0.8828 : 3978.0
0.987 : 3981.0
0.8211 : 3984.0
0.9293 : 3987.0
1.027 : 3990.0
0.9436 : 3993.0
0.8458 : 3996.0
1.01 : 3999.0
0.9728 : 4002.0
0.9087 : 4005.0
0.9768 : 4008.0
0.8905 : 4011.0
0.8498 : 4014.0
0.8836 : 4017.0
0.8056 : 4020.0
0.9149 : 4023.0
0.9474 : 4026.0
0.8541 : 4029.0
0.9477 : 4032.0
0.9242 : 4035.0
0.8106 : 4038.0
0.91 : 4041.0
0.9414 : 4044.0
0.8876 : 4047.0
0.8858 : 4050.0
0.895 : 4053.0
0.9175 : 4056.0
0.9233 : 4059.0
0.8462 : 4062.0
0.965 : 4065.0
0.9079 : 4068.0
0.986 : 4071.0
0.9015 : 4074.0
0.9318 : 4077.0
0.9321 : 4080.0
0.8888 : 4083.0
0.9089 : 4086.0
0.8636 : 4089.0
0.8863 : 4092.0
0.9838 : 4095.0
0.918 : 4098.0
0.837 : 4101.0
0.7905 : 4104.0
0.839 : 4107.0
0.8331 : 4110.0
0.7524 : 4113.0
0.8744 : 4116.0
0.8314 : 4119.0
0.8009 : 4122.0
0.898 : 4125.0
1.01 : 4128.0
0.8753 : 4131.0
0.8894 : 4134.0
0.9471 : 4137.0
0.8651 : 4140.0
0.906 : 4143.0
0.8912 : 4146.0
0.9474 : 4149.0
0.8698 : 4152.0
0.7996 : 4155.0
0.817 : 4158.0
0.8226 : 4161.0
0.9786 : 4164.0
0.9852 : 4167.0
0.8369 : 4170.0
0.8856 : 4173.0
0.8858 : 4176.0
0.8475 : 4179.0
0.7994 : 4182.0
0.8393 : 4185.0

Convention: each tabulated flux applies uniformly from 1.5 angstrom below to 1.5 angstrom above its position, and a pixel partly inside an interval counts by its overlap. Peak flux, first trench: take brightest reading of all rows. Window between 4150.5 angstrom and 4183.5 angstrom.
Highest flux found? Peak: 0.9852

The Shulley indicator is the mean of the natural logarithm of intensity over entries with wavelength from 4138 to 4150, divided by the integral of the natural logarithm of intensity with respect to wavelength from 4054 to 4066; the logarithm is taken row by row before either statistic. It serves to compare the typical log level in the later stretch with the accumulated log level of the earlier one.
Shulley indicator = 0.09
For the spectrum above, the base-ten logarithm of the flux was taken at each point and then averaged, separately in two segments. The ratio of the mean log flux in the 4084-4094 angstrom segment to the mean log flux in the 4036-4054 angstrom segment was 1.0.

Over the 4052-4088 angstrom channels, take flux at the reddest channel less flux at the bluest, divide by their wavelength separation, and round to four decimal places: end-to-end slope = 0.0004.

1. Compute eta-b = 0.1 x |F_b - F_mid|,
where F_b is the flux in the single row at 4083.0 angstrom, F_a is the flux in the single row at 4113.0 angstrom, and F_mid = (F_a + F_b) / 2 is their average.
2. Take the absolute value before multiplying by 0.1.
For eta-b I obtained 0.007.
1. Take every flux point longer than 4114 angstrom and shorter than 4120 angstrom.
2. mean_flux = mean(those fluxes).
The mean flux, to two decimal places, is 0.85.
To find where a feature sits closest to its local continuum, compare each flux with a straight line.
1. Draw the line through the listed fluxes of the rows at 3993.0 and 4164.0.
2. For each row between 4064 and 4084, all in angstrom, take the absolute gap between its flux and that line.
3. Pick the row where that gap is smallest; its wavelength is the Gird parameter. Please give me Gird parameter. 4065.0 angstrom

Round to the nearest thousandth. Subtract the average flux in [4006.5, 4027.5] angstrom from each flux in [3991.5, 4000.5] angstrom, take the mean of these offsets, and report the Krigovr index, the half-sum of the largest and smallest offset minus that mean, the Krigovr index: -0.005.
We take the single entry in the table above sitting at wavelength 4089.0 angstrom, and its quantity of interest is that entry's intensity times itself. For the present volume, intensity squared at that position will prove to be 0.75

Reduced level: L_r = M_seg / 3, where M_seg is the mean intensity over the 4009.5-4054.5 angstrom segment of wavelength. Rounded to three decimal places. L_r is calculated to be 0.297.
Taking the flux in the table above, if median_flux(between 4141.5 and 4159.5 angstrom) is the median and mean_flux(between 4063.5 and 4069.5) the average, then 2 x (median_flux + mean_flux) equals 3.63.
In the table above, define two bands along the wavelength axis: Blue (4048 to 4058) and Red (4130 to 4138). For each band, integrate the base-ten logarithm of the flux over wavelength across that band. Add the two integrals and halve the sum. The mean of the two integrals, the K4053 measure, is -0.41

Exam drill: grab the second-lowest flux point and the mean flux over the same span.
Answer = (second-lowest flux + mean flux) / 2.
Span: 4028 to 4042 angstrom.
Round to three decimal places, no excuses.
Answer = 0.872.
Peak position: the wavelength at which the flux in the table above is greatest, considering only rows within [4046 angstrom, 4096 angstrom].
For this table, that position 4071.0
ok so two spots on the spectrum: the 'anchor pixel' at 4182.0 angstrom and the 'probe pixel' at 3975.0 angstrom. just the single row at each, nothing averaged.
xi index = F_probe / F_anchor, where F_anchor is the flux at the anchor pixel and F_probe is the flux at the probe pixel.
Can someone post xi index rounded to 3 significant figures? 1.05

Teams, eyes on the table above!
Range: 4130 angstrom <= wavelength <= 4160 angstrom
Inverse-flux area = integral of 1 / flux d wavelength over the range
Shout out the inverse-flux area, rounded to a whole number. 34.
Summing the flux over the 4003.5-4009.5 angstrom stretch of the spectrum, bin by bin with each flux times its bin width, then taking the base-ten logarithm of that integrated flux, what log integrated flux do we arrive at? 0.753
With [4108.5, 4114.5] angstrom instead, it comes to 0.677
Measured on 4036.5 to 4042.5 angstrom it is 0.713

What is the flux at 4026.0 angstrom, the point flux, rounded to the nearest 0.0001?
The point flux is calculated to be 0.9474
